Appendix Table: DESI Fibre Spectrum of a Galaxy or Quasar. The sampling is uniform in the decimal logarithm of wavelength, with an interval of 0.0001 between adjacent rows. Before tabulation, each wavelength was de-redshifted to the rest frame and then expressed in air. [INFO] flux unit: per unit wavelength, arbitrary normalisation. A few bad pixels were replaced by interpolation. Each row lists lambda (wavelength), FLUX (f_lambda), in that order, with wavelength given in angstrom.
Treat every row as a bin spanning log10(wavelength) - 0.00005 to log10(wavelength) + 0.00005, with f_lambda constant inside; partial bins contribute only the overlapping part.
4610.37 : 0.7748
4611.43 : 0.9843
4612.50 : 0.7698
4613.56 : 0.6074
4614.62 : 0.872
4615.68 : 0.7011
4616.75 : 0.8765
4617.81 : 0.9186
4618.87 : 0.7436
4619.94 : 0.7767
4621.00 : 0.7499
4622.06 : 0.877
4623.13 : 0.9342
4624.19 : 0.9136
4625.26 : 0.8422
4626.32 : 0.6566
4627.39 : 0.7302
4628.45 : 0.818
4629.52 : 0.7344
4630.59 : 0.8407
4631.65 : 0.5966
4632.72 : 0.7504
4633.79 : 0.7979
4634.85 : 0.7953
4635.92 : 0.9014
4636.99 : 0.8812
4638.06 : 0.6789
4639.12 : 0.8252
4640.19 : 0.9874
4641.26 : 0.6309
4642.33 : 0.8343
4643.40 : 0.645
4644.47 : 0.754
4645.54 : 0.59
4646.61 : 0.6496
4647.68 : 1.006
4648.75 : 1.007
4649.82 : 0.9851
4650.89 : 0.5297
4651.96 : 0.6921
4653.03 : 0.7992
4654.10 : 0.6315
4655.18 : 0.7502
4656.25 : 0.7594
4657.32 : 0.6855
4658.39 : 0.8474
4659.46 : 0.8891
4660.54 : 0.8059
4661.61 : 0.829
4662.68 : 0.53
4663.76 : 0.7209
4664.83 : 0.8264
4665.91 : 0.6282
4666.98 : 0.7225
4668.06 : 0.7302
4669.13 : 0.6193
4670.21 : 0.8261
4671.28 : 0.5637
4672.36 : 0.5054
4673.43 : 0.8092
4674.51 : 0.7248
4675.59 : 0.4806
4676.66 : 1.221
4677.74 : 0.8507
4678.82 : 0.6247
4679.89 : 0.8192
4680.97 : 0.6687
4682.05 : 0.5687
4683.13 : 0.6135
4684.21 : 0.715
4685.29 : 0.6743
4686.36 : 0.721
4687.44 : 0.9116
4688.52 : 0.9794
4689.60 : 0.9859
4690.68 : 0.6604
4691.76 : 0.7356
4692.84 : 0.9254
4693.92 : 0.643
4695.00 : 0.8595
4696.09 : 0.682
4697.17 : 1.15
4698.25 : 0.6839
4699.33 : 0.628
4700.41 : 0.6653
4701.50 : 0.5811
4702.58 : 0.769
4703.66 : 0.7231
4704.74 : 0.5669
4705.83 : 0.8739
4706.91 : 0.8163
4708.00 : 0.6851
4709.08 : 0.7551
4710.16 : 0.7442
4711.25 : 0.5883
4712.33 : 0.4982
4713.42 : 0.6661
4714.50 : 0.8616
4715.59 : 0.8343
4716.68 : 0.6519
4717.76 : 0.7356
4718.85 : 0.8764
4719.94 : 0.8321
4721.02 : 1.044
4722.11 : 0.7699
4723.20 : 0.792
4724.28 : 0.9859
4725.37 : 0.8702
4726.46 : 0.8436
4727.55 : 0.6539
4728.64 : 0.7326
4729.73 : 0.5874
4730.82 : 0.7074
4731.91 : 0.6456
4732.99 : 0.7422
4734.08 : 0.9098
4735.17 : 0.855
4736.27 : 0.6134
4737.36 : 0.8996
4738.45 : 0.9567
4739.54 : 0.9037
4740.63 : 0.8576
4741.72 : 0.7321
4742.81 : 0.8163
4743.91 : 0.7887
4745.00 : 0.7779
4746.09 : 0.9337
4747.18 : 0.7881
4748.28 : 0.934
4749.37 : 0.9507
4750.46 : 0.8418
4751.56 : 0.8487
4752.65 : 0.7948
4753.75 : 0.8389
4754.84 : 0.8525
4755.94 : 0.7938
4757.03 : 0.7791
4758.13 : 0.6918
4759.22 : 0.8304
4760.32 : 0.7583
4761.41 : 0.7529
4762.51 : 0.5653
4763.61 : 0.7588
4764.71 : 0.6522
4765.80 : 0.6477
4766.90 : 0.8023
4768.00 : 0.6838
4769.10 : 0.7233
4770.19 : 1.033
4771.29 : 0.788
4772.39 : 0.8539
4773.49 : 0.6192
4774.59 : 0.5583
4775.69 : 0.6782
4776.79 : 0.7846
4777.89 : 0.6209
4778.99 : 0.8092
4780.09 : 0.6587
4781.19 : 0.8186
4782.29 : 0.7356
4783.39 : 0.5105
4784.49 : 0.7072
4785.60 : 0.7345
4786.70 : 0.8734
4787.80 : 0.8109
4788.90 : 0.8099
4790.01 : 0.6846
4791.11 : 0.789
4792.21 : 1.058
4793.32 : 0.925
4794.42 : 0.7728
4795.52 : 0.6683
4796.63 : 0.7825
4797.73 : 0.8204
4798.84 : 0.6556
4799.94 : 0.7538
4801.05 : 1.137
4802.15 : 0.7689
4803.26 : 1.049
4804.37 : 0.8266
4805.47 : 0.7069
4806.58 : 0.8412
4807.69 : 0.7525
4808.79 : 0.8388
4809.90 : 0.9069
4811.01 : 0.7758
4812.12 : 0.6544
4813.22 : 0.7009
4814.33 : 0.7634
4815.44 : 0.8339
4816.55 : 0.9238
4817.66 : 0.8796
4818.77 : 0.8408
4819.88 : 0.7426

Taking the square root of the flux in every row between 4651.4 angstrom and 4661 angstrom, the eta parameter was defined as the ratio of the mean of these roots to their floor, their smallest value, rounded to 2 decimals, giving 1.10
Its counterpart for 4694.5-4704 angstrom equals 1.13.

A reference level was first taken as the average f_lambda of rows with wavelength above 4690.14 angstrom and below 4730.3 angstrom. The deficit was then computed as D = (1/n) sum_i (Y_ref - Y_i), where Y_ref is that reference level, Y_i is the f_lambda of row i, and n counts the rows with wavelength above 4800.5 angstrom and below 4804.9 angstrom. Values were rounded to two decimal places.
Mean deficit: -0.19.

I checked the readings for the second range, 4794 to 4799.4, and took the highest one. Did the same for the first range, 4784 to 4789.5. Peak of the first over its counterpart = 1.06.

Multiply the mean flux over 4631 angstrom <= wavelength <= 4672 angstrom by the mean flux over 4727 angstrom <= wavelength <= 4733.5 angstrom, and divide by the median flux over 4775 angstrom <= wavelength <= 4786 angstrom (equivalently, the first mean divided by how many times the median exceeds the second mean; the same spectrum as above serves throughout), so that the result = 0.71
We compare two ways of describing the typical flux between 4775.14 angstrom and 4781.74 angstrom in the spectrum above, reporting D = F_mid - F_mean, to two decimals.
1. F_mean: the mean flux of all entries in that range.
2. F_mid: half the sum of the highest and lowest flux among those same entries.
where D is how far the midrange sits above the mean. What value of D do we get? -0.01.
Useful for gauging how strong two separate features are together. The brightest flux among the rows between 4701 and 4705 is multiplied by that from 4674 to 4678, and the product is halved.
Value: 0.47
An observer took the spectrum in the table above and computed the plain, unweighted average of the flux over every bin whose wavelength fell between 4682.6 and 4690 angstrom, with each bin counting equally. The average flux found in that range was 0.80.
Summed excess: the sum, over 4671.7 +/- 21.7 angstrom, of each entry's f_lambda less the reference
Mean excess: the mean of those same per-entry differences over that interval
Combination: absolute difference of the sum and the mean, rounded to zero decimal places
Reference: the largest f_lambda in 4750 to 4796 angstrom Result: 12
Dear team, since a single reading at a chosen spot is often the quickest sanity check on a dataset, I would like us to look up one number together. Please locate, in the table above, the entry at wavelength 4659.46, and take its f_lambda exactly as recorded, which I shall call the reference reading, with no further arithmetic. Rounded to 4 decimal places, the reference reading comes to 0.8891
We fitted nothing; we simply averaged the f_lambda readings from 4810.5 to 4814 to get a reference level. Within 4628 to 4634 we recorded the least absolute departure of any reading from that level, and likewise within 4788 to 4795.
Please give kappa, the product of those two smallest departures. 0.0006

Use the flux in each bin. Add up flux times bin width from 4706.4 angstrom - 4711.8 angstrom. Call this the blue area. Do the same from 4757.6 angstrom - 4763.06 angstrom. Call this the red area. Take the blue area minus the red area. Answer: -0.1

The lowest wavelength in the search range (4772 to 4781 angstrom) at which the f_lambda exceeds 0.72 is 4772.39 angstrom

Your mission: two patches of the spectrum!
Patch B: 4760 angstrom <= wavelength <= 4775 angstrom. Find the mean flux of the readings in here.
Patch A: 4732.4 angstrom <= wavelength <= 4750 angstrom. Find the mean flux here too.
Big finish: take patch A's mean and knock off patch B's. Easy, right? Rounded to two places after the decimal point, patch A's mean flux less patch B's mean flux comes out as 0.11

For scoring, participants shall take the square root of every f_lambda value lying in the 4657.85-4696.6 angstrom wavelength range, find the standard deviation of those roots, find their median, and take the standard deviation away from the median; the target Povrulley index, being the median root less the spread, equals 0.76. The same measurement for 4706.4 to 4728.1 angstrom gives 0.81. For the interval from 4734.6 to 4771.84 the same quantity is 0.83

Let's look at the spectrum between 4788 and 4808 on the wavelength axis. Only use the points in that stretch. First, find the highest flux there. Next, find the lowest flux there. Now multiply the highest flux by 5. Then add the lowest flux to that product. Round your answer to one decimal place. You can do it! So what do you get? 6.3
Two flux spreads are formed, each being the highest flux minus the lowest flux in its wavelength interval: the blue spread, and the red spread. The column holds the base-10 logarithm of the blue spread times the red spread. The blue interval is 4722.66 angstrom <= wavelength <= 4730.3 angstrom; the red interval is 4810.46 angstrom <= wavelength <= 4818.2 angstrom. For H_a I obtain -1.0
